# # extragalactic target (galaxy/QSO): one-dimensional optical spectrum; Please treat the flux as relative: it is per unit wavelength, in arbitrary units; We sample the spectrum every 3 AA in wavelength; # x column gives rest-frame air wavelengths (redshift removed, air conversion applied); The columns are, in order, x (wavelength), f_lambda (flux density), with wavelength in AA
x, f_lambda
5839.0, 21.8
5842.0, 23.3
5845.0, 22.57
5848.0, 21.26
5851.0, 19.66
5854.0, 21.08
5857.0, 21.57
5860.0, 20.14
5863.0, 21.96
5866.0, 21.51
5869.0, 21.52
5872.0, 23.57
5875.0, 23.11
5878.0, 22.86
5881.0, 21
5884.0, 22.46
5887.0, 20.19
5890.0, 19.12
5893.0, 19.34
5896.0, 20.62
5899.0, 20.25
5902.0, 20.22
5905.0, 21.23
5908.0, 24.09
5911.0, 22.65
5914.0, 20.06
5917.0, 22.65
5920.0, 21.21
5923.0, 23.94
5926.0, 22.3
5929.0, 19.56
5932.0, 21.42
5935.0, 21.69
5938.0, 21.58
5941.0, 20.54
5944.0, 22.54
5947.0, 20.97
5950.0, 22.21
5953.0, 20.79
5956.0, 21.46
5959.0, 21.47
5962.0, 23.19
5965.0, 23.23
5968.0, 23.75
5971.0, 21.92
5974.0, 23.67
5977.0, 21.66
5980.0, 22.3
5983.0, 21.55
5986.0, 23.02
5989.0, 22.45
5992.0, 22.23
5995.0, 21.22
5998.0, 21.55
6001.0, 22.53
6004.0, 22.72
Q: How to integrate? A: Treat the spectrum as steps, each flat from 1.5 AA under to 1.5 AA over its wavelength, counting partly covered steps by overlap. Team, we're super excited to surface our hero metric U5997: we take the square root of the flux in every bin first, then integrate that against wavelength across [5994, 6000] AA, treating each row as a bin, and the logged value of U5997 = 28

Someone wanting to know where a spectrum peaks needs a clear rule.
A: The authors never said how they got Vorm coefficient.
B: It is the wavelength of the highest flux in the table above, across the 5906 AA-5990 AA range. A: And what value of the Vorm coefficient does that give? 5908.0 AA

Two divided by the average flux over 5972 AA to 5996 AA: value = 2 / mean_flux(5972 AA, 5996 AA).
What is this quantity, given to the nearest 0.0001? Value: 0.0898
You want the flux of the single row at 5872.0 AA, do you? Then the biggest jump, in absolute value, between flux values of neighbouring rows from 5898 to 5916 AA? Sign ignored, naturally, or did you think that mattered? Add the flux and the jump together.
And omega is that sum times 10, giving 264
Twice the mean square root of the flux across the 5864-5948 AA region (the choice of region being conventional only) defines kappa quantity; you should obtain 9.27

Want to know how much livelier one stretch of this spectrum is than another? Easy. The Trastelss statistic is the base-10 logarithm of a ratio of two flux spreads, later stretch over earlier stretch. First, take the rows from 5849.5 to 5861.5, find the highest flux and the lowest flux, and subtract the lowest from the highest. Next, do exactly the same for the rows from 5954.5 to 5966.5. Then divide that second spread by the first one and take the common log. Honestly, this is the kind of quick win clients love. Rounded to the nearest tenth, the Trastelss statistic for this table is 0.0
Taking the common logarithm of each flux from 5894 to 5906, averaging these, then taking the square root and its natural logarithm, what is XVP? 0.136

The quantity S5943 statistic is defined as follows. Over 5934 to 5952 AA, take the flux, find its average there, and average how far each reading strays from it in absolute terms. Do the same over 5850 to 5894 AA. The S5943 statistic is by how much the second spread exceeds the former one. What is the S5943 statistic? 0.6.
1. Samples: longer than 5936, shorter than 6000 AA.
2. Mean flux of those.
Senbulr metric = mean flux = 22.1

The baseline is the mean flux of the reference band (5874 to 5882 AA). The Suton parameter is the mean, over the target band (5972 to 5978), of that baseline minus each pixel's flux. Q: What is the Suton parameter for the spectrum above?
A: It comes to -0.3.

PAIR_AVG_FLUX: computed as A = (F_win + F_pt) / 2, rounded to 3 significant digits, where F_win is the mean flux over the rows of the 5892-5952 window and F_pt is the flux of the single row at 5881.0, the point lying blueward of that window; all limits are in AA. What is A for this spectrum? 21.2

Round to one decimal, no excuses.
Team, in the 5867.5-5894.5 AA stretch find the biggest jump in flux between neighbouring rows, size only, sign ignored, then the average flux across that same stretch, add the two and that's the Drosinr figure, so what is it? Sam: 23.7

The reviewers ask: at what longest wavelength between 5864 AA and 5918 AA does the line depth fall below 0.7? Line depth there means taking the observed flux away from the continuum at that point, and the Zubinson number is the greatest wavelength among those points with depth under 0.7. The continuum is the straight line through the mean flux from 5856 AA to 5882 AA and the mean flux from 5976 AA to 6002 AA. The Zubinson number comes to 5917.0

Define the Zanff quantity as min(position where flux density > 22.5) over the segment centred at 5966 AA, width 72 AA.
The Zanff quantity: 5944.0 AA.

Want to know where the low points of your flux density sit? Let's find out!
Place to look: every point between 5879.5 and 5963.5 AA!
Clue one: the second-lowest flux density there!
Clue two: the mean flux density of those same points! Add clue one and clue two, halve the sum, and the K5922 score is 20.4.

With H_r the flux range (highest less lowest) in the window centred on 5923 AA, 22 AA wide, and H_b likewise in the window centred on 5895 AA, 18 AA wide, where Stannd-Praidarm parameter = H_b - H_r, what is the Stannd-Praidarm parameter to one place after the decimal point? -2.9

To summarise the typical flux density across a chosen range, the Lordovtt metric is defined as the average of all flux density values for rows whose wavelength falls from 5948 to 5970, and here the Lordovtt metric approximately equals 22.3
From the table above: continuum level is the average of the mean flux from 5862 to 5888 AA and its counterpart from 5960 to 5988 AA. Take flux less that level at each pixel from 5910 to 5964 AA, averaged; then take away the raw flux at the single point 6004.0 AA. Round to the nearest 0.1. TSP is -23.4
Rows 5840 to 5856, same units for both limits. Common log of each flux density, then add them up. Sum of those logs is 6.7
